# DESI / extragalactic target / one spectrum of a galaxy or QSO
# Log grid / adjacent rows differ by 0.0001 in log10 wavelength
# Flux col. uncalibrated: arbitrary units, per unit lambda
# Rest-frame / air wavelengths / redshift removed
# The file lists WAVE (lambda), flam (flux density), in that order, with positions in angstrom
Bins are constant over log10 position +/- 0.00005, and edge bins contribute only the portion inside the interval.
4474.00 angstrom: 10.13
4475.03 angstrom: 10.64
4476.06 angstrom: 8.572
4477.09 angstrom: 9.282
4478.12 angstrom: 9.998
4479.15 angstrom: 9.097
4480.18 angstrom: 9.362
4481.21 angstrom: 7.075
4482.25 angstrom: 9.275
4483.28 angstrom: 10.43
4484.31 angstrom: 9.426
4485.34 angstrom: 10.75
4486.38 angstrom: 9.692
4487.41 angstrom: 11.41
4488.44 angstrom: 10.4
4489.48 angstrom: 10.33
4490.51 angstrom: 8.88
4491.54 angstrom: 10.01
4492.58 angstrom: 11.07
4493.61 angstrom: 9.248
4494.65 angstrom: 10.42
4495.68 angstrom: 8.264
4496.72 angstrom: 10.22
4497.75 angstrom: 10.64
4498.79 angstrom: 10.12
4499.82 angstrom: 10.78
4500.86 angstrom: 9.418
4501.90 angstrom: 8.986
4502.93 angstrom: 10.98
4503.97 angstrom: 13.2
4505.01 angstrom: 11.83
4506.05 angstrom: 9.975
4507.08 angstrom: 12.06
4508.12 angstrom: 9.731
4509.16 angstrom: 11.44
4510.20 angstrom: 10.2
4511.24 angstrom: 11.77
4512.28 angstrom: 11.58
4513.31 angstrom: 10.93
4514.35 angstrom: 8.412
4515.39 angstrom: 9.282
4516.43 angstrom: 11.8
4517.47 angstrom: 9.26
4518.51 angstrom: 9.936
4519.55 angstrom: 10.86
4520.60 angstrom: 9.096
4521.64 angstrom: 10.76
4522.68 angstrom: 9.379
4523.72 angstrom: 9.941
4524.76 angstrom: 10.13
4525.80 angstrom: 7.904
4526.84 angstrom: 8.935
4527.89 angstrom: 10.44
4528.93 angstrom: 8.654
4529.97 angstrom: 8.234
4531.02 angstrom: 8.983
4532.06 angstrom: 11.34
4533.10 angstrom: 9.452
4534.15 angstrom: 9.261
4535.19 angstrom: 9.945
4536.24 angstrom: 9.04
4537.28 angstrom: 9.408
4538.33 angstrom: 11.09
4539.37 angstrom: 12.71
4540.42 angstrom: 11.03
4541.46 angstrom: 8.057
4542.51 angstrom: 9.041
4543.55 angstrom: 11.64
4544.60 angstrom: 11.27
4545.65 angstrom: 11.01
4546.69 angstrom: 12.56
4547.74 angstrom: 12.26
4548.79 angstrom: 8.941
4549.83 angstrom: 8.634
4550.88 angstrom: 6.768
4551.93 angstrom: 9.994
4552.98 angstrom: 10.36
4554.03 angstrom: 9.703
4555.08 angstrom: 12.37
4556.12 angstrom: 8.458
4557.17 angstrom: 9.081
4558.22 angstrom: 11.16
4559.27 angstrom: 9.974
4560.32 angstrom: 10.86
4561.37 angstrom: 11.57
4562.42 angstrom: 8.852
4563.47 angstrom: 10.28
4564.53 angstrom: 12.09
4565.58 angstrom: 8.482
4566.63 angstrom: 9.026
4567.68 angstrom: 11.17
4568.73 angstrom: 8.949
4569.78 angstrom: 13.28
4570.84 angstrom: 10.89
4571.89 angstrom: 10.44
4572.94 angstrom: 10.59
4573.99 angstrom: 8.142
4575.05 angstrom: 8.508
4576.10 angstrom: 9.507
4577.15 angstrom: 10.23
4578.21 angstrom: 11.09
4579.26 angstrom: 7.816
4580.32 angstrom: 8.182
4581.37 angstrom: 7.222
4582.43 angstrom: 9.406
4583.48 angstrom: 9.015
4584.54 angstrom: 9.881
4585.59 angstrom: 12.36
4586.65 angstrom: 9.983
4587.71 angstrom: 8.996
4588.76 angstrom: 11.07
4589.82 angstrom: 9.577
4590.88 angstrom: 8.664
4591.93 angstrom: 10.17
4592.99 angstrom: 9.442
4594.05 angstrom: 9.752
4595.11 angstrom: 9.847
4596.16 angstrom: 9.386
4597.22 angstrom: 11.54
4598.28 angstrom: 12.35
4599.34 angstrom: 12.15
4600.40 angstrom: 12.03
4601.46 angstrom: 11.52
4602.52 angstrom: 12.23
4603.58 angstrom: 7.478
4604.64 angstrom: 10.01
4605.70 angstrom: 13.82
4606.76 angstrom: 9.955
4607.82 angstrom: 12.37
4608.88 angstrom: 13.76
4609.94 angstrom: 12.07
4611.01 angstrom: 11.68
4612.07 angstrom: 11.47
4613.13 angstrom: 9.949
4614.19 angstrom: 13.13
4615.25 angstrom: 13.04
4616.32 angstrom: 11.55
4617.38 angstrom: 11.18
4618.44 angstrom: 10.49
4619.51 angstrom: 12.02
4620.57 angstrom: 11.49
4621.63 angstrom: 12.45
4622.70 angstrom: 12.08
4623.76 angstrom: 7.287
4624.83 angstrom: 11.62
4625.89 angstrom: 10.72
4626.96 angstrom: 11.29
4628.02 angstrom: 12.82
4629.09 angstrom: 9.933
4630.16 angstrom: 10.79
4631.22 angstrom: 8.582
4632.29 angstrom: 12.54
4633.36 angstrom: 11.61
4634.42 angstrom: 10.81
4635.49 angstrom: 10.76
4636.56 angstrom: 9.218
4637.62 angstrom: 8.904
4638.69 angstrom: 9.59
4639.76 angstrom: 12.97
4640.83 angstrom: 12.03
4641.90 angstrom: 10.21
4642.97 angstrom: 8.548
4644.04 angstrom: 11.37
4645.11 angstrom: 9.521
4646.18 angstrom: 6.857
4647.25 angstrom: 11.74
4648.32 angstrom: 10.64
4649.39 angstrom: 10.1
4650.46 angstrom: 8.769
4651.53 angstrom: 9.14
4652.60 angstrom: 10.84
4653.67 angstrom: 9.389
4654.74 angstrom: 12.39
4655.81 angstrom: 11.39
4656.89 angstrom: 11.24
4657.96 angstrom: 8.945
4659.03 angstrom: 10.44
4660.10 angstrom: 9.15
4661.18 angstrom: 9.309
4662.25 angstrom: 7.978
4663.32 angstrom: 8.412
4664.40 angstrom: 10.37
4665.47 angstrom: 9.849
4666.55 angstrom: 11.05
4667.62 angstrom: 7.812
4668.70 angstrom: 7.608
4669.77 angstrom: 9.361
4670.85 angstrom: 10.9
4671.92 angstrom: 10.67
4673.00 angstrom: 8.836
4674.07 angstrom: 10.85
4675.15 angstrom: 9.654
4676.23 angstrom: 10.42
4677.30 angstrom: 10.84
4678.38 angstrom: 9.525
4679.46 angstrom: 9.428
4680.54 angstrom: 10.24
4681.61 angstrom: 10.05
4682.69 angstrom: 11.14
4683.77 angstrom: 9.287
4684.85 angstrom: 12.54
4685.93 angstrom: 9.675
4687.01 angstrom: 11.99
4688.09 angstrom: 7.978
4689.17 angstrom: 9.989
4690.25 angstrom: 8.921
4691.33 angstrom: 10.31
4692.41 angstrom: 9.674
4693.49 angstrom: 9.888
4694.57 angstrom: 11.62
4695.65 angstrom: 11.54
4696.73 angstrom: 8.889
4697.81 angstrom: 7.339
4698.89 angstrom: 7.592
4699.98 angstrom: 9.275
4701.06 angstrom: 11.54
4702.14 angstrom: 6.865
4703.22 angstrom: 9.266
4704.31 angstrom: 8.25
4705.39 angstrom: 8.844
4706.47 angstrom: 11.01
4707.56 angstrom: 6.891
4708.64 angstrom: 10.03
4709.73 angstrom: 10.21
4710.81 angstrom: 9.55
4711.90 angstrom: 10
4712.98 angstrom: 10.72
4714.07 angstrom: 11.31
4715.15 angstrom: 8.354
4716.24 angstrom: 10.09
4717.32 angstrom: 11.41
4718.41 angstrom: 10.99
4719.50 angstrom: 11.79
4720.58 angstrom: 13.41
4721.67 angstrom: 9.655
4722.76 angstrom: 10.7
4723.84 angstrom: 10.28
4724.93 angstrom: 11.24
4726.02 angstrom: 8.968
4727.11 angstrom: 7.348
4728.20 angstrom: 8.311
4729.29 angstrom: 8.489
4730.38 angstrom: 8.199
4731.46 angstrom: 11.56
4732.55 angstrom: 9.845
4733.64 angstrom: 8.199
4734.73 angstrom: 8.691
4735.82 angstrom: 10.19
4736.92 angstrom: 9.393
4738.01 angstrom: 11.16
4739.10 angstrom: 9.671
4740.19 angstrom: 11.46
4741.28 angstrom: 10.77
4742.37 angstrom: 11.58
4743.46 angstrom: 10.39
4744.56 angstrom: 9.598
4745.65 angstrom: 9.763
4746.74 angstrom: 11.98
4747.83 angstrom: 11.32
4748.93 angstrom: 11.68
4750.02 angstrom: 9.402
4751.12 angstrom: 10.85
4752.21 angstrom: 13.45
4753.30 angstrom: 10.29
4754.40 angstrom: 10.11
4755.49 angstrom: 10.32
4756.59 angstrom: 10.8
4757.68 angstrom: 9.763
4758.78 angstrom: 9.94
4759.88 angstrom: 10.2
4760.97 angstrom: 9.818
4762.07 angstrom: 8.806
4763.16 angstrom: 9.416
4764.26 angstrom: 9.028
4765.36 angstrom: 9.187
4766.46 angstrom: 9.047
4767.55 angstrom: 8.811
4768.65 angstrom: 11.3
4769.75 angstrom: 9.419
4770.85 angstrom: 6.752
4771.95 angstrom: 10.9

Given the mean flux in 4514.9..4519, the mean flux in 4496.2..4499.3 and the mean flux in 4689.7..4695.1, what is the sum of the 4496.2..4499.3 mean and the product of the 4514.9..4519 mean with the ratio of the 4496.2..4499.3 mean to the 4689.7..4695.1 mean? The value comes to 20.6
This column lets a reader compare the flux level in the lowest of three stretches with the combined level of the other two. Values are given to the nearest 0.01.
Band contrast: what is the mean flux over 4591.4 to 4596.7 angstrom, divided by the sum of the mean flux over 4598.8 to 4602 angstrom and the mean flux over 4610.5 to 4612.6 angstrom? 0.41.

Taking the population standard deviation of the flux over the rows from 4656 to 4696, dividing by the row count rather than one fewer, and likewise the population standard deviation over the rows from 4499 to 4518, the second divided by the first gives 1.08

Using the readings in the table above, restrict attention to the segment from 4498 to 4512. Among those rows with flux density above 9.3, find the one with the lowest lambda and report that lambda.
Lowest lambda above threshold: 4498.79 angstrom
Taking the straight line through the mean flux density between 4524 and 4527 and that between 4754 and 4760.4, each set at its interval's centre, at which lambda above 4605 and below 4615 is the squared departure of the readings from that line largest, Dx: 4605.70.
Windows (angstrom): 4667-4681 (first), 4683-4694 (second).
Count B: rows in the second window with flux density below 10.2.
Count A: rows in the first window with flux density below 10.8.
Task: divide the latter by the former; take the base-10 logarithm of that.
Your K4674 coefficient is 0.2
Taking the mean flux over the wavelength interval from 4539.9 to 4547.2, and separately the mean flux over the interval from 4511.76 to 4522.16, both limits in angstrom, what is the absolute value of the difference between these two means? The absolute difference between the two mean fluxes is 0.47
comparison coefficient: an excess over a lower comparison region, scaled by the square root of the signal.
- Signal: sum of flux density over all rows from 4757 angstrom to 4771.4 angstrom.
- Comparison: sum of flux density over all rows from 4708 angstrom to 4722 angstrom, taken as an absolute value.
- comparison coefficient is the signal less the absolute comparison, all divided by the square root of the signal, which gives -1.5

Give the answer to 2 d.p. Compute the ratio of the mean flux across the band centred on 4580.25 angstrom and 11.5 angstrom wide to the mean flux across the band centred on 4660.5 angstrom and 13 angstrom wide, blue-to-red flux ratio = 0.93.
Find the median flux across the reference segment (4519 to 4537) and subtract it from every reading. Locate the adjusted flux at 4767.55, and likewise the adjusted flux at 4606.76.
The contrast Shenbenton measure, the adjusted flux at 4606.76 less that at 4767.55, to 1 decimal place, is 1.1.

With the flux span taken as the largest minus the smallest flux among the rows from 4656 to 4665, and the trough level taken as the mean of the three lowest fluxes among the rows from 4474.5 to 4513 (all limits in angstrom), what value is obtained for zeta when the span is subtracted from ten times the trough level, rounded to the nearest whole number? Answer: 76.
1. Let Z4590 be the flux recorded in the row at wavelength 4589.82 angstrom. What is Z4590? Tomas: 9.577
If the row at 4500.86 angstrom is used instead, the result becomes 9.418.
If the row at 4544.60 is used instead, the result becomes 11.27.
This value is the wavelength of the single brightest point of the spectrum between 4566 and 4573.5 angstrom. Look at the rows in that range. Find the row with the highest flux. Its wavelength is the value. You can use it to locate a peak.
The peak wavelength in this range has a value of 4569.78 angstrom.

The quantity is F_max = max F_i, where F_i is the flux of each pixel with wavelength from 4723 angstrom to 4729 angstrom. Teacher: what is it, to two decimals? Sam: 11.24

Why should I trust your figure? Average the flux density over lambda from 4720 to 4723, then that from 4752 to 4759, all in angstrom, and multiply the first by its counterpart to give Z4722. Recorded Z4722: 120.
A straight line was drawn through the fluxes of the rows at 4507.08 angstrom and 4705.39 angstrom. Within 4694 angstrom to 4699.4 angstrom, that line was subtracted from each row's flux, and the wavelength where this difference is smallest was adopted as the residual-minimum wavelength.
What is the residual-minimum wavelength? 4697.81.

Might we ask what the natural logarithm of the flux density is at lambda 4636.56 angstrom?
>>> 2.22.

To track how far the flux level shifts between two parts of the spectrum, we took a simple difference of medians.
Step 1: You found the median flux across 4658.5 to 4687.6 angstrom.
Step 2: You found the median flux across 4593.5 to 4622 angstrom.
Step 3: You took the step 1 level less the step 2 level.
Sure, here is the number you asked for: -1.7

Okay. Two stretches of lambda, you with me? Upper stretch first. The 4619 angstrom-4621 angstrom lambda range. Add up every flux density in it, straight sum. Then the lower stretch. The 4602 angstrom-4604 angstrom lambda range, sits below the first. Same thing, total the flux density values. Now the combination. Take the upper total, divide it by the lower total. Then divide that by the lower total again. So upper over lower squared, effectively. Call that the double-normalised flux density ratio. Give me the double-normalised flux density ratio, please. 0.061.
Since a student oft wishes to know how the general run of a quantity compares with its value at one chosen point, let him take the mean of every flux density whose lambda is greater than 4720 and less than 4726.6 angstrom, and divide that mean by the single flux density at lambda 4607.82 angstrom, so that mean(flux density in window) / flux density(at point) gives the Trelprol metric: 0.87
